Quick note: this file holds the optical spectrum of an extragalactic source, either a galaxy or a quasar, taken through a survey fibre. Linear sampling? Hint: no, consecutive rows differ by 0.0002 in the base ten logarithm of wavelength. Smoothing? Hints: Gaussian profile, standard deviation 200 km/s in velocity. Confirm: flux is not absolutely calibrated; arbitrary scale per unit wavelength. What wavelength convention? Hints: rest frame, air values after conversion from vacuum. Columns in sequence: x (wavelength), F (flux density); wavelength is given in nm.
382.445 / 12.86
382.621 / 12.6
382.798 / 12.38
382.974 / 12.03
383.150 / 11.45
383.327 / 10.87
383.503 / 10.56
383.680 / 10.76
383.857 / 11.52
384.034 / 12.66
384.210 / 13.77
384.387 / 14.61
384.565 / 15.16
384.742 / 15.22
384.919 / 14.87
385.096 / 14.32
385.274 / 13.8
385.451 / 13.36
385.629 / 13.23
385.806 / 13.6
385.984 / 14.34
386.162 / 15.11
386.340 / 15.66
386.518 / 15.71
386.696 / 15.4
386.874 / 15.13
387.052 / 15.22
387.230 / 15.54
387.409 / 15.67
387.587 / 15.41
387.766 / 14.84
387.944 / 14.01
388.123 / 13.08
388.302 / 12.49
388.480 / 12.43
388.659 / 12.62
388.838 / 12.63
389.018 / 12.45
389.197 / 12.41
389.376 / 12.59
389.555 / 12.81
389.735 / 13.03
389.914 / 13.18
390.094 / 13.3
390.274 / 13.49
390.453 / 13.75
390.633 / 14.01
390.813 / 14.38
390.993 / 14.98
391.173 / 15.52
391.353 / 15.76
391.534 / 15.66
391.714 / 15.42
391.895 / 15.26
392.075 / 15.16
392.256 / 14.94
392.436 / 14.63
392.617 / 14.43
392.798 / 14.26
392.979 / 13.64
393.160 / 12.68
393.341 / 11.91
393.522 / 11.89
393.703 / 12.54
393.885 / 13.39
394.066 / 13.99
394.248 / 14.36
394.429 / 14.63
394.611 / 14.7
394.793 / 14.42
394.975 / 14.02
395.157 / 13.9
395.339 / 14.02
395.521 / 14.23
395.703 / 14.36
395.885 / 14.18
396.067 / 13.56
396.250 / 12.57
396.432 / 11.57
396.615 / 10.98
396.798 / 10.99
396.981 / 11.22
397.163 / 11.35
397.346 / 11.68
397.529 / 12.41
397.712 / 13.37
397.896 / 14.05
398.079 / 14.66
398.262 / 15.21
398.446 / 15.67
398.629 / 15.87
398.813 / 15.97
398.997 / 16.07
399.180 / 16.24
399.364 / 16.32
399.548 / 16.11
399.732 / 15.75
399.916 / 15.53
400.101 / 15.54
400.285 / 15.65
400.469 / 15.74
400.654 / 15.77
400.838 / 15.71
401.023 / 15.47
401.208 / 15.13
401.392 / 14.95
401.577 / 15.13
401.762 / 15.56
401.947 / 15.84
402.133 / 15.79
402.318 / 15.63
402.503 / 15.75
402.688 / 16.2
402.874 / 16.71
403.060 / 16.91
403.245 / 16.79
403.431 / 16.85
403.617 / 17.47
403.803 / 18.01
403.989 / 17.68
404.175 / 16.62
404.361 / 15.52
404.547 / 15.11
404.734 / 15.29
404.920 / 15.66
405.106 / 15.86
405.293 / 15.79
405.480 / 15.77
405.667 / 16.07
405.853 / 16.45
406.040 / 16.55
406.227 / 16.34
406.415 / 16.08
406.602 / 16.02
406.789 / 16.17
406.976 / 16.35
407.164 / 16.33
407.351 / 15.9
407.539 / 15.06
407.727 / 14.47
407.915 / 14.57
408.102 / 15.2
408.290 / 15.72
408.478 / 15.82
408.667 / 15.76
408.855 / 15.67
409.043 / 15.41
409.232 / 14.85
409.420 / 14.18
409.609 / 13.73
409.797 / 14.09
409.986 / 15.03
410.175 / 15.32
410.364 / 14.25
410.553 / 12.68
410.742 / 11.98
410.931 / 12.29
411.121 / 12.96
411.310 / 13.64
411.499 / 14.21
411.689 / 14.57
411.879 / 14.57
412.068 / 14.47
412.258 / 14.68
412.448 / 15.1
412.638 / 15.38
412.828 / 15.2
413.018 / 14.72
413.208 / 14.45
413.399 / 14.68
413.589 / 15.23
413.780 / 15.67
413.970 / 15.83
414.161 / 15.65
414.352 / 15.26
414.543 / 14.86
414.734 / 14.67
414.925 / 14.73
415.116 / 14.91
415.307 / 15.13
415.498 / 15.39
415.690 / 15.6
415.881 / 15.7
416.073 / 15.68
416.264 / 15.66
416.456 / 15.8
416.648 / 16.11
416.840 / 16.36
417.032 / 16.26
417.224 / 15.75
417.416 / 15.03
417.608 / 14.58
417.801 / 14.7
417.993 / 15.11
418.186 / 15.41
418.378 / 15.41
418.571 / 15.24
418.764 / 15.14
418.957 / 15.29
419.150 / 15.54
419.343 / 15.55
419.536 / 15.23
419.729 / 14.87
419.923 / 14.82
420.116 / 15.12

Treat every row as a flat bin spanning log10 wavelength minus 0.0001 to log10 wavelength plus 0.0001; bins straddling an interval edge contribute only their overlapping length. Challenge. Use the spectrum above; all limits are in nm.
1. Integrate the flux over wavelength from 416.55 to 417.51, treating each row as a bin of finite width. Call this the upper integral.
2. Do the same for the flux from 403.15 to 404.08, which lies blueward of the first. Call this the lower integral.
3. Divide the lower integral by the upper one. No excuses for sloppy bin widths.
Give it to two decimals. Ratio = 1.06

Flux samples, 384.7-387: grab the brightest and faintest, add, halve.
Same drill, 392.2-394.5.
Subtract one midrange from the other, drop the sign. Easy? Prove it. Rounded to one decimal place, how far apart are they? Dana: 1.1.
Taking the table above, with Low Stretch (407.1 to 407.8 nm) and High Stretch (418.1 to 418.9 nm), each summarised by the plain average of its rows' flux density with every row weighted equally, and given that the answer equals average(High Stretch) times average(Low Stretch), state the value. 236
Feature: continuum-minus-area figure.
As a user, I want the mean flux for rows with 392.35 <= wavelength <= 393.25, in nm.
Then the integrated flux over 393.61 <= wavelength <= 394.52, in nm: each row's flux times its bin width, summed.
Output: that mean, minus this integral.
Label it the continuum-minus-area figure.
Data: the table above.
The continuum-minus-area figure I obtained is 1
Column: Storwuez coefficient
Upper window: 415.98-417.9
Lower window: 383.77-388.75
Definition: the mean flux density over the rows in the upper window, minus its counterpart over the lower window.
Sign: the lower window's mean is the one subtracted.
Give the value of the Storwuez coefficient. 1.4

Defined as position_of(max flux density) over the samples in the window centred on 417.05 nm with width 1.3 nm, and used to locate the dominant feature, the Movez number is 416.840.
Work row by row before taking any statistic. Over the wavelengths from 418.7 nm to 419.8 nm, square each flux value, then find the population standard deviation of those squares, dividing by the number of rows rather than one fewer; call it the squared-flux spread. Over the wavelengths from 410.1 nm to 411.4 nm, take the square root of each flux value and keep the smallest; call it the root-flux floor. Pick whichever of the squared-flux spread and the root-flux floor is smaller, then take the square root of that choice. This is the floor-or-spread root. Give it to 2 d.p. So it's 1.86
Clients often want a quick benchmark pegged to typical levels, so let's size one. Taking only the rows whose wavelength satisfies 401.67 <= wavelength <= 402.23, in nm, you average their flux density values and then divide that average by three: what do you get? 5.24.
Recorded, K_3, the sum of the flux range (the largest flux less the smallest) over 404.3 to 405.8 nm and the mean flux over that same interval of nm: 16.6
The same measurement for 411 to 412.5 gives 16.4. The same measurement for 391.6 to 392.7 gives 16.0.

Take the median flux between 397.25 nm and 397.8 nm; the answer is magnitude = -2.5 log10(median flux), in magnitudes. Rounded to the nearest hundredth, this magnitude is -2.73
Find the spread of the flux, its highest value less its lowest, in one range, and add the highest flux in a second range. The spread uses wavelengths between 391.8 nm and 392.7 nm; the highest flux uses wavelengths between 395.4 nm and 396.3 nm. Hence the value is 15.2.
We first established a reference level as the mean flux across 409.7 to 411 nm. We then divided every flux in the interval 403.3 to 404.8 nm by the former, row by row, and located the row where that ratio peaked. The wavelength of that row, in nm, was 403.803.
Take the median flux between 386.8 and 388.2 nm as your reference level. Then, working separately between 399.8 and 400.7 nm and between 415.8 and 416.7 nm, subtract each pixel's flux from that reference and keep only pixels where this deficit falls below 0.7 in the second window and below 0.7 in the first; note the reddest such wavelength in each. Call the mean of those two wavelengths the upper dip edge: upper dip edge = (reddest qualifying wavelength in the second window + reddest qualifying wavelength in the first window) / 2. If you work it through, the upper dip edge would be 408.65 nm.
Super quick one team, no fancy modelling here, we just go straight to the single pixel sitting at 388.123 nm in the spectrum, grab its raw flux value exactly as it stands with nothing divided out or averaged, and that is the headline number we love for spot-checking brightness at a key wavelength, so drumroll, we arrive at 13.08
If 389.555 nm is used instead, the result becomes 12.81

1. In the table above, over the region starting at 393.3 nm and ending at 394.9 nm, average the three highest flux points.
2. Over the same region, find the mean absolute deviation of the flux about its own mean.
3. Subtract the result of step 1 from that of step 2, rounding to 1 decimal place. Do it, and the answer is -13.6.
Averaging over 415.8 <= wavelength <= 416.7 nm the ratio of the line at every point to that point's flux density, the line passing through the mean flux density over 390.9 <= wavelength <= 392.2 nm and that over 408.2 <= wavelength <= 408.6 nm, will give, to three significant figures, 1.01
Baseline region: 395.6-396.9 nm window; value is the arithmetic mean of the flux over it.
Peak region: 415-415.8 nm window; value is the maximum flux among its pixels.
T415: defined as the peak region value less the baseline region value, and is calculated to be 3.0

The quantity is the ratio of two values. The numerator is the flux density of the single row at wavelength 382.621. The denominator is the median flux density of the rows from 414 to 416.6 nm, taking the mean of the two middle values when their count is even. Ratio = 0.82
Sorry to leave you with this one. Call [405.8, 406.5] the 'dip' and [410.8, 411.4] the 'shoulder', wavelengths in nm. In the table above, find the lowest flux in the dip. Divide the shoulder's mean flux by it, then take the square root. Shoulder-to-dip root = 0.90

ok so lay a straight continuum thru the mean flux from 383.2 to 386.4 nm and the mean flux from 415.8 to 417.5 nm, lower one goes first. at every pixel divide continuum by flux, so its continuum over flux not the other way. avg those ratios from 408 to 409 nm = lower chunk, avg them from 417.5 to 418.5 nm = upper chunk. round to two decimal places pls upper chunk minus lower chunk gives 0.08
